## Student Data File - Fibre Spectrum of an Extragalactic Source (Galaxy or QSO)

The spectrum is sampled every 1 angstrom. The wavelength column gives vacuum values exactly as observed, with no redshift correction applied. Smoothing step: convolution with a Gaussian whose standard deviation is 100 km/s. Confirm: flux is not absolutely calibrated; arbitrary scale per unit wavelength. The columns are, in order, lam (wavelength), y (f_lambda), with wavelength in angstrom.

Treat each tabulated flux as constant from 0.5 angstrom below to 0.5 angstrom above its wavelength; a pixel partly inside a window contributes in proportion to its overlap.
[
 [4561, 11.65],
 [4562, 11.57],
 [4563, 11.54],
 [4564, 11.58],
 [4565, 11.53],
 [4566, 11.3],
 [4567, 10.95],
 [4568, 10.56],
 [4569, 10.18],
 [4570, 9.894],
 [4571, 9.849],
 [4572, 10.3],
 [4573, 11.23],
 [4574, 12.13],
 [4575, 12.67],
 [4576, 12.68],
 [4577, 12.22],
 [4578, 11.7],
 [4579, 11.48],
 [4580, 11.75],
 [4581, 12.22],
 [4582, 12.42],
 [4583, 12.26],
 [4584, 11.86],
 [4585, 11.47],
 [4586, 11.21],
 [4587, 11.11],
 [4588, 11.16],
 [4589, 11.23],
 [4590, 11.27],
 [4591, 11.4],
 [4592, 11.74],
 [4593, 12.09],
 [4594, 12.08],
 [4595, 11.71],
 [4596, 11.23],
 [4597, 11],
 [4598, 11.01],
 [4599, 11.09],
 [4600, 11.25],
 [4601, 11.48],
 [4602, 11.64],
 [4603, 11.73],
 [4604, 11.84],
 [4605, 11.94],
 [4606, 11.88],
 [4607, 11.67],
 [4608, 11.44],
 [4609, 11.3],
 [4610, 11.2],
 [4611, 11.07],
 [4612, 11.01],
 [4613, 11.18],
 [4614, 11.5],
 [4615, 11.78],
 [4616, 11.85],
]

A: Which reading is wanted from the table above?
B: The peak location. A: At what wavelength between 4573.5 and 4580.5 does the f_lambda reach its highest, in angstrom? 4576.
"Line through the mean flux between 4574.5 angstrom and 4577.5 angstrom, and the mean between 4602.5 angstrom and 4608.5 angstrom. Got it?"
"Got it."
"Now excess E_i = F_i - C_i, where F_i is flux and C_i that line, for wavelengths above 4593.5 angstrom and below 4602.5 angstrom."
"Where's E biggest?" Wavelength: 4594 angstrom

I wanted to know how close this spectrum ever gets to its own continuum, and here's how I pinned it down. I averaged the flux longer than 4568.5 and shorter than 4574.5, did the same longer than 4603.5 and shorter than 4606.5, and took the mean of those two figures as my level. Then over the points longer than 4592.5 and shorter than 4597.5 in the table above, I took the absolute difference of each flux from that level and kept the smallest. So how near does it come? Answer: 0.012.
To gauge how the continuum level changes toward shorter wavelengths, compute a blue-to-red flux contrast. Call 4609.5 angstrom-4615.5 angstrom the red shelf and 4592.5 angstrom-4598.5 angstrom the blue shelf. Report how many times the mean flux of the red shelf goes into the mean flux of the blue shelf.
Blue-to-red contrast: 1.02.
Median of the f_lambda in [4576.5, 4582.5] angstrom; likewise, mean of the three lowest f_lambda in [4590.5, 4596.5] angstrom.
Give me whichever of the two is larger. 12.0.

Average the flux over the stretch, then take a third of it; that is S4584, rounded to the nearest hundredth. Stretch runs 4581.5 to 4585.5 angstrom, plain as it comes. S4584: 4.00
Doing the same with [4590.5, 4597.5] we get 3.87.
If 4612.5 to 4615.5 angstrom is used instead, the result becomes 3.83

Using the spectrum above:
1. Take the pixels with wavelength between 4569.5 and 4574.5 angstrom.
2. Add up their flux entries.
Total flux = 53.4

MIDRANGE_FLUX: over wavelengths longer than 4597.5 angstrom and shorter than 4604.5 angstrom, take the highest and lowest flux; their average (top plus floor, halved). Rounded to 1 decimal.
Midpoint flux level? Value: 11.4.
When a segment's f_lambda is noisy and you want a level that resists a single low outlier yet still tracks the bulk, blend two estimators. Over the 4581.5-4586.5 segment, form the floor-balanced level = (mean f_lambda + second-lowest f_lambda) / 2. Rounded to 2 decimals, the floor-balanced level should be 11.66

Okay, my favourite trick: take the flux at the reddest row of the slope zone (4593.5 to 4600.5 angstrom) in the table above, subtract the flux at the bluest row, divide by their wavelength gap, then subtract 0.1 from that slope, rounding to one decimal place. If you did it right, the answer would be -0.2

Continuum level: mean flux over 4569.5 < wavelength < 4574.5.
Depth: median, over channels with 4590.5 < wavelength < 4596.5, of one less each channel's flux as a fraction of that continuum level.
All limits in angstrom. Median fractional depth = -0.10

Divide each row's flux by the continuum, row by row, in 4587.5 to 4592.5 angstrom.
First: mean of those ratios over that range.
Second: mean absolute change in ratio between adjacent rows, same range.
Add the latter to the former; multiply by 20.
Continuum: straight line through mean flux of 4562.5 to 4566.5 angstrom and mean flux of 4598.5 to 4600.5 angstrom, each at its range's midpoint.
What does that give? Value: 20.5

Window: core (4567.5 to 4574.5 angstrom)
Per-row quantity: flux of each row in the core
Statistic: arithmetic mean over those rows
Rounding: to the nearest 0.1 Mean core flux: 10.6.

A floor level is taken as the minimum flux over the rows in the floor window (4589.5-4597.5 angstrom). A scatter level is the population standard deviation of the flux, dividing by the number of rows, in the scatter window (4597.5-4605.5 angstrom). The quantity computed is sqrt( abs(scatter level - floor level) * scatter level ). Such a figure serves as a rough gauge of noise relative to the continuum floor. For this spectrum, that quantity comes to 1.87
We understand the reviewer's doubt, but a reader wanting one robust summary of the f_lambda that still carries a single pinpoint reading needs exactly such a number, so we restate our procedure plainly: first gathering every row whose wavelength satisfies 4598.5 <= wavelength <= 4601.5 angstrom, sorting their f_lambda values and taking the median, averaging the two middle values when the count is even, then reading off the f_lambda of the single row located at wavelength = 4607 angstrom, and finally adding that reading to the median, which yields 22.9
